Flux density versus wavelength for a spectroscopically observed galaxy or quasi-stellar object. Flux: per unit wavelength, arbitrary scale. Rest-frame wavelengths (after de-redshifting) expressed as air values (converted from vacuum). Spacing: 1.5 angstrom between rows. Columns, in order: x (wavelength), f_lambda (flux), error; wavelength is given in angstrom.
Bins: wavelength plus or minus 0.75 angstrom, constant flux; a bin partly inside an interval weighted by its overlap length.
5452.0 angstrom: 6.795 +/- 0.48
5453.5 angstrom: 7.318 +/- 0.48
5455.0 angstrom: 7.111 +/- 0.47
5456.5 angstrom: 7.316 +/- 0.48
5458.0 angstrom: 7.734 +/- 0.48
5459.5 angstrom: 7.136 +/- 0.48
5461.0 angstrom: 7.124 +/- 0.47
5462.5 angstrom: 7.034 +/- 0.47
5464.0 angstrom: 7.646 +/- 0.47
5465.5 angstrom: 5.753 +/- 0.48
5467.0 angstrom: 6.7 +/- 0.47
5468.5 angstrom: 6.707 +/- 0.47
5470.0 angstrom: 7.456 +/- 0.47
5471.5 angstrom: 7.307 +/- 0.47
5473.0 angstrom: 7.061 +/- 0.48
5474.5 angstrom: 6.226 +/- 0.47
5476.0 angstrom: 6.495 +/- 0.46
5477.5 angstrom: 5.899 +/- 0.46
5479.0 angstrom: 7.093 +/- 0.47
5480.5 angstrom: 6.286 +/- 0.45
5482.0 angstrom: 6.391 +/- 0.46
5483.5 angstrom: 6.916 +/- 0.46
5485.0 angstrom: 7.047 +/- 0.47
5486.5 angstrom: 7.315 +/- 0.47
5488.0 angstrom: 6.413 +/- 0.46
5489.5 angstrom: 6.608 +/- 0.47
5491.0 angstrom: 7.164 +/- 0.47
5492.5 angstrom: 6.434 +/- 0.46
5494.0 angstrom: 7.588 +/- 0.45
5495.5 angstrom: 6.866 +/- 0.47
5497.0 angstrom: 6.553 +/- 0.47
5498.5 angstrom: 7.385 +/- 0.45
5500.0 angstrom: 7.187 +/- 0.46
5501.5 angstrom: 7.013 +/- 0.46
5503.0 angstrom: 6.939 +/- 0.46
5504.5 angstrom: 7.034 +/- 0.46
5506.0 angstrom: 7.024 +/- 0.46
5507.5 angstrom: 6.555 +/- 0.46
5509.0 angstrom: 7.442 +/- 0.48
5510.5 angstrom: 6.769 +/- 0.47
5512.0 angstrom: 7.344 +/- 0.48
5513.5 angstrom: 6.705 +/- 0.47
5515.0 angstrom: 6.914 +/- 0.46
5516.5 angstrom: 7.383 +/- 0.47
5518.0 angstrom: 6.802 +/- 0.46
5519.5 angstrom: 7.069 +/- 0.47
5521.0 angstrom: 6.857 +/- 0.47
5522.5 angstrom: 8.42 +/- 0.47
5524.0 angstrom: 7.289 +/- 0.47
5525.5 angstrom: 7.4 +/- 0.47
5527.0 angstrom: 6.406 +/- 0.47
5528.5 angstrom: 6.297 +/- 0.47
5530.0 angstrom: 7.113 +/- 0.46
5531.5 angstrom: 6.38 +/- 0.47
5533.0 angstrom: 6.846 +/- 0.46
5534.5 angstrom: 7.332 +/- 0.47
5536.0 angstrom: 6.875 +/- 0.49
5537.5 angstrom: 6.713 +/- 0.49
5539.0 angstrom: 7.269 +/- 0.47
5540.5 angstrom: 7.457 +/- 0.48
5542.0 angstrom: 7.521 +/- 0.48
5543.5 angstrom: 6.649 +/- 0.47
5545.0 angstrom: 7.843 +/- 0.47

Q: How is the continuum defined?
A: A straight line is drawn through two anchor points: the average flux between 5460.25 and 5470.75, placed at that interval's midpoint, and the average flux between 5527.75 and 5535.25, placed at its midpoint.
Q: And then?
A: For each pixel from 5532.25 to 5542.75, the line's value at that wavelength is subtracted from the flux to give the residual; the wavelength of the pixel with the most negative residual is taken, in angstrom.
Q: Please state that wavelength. 5537.5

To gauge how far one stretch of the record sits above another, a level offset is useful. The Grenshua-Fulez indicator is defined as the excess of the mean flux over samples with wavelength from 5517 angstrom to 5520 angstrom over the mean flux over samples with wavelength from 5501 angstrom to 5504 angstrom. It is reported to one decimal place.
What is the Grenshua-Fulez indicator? 0.0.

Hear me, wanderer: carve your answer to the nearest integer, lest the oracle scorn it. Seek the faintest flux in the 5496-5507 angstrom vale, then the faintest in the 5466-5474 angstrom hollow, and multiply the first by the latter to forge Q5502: 44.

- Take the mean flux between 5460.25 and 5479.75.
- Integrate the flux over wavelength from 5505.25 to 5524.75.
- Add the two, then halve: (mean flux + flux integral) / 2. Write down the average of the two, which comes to 72.8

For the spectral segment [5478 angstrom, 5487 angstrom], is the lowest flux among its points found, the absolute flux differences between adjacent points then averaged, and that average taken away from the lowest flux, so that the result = 5.92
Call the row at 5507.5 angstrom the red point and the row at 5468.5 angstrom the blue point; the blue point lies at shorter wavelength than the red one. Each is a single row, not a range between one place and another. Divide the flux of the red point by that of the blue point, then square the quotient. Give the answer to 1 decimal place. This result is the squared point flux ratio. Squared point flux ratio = 1.0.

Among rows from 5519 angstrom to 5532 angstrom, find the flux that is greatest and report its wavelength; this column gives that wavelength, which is 5522.5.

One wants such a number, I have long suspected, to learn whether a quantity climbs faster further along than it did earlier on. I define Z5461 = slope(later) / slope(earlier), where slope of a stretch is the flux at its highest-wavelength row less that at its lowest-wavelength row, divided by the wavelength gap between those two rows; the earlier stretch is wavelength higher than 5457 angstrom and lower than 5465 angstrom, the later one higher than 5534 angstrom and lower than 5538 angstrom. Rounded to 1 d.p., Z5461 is 14.1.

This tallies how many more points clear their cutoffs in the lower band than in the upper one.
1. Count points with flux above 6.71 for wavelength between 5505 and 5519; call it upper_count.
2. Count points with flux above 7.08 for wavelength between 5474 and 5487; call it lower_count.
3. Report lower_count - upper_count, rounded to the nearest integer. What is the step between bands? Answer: -5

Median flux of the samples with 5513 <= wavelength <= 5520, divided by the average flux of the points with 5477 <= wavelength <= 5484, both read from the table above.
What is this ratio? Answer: 1.06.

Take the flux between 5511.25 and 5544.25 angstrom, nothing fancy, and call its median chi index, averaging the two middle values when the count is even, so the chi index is 6.99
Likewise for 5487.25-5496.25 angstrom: 6.74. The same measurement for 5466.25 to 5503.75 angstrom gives 6.92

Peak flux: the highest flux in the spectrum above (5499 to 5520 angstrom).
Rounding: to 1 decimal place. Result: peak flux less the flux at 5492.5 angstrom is 1.0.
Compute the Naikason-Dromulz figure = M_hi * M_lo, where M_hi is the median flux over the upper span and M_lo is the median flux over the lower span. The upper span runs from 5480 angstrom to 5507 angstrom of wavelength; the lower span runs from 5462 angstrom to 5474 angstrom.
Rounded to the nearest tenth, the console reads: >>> 49.2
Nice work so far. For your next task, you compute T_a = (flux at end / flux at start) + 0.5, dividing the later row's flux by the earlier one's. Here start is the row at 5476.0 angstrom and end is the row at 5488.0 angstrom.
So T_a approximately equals 1.49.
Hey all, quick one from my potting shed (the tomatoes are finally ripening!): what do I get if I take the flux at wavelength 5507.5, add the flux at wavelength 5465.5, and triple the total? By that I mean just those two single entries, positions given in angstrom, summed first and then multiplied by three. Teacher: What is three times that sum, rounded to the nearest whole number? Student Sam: 37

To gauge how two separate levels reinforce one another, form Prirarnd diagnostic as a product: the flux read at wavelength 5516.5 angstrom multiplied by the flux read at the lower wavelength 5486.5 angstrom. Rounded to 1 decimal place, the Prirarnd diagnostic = 54.0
